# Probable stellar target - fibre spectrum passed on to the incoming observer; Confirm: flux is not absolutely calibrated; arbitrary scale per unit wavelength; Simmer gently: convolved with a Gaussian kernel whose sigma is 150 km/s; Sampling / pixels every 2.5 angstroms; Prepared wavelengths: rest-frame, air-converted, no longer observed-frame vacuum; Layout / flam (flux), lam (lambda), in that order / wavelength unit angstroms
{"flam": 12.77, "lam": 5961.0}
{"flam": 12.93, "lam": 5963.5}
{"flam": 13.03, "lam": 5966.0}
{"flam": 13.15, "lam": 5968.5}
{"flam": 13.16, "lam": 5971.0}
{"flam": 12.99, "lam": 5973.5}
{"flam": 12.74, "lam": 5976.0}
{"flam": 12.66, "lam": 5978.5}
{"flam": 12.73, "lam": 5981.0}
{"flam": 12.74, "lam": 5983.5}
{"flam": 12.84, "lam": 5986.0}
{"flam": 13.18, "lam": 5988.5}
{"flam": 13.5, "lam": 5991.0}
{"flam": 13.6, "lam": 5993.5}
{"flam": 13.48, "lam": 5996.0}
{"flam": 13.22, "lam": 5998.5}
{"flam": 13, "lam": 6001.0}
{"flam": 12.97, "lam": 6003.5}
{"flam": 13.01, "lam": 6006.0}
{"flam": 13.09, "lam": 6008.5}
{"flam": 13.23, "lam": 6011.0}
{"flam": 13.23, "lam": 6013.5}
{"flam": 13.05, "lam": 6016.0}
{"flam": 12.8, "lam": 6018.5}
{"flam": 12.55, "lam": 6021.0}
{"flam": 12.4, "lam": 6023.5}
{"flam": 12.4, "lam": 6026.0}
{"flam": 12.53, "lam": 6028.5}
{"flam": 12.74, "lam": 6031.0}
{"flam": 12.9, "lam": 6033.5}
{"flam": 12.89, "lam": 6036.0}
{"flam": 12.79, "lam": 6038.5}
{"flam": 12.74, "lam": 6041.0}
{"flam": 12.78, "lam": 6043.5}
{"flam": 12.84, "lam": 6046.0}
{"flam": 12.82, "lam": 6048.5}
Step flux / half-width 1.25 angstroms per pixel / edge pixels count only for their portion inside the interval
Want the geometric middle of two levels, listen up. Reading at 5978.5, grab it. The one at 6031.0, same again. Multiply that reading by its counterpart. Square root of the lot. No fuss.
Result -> 12.7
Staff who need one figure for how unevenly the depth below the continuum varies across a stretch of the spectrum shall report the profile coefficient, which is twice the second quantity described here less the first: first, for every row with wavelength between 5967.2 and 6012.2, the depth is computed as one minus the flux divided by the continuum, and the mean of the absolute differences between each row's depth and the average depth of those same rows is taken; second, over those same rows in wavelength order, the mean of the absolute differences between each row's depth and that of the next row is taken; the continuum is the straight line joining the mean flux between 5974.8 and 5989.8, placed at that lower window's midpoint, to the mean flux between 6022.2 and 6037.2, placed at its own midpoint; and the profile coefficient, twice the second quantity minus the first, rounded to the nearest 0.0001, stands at 0.0041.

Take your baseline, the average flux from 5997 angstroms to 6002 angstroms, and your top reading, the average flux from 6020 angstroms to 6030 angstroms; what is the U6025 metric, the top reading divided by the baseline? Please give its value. 0.95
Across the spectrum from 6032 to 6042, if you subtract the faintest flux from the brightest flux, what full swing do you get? 0.2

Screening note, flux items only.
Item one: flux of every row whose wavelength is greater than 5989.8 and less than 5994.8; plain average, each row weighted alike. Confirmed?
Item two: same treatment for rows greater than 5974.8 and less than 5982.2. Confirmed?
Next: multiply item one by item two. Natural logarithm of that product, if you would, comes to 5.15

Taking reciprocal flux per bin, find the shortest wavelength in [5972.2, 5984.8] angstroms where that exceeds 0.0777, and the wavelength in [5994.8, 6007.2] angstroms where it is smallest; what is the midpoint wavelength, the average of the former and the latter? 5986.0 angstroms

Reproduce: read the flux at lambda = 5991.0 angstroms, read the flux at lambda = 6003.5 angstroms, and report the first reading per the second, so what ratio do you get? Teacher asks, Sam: 1.04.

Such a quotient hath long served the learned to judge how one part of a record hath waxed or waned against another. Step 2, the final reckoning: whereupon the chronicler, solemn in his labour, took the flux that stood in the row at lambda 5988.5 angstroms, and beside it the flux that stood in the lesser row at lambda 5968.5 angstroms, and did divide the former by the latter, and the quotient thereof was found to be 1.00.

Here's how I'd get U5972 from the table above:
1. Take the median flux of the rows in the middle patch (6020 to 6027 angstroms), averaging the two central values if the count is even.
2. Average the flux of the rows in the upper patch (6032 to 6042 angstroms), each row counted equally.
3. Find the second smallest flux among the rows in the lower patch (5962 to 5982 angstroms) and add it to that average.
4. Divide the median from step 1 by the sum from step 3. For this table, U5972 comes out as 0.485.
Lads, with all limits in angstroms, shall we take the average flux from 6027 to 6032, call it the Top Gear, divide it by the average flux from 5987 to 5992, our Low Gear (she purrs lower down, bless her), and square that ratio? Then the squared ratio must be 0.90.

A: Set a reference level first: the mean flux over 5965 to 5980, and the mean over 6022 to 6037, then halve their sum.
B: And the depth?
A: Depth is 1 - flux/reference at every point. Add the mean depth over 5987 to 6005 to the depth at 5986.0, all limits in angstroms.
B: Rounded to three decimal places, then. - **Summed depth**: -0.041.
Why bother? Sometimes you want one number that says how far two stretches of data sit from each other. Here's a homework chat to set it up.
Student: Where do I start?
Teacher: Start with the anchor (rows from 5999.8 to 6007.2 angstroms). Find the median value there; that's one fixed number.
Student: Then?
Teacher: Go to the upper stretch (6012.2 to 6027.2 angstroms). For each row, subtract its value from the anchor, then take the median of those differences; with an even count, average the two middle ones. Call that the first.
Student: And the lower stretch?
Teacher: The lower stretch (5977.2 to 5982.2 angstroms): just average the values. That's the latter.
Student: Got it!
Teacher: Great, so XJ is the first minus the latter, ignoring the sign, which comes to 12.4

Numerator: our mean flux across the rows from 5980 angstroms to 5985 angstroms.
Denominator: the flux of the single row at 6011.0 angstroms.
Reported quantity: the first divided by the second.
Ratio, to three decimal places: 0.963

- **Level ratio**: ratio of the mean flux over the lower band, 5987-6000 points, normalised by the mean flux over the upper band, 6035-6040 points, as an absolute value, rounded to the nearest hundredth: 1.04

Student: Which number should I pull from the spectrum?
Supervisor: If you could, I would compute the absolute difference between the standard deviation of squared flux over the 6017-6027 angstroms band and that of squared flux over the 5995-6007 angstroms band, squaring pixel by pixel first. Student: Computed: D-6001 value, 1.0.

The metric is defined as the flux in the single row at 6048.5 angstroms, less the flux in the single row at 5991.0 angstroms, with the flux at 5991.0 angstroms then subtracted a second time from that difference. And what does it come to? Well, -14.2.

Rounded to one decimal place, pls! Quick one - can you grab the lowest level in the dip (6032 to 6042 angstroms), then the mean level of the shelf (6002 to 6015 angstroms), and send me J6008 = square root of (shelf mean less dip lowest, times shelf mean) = 2.2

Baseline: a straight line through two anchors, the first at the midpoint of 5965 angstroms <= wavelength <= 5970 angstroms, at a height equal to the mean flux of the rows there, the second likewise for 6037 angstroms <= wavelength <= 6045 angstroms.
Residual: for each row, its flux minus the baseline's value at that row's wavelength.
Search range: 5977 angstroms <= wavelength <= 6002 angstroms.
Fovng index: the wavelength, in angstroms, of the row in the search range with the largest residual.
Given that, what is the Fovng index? 5993.5 angstroms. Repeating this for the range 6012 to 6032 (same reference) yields 6013.5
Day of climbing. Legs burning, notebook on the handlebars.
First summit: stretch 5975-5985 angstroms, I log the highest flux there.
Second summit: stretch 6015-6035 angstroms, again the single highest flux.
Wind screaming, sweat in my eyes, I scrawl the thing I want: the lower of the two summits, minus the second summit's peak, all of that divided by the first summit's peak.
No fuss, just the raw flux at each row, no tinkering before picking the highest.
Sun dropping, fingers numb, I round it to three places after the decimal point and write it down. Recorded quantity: -0.024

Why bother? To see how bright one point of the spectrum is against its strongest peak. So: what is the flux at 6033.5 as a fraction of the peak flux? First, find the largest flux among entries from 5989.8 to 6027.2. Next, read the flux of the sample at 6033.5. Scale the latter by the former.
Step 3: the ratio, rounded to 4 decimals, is 0.9485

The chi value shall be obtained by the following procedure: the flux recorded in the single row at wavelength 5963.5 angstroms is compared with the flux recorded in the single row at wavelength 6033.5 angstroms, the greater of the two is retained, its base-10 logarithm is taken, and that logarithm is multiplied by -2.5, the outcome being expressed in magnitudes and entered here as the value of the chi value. -2.779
